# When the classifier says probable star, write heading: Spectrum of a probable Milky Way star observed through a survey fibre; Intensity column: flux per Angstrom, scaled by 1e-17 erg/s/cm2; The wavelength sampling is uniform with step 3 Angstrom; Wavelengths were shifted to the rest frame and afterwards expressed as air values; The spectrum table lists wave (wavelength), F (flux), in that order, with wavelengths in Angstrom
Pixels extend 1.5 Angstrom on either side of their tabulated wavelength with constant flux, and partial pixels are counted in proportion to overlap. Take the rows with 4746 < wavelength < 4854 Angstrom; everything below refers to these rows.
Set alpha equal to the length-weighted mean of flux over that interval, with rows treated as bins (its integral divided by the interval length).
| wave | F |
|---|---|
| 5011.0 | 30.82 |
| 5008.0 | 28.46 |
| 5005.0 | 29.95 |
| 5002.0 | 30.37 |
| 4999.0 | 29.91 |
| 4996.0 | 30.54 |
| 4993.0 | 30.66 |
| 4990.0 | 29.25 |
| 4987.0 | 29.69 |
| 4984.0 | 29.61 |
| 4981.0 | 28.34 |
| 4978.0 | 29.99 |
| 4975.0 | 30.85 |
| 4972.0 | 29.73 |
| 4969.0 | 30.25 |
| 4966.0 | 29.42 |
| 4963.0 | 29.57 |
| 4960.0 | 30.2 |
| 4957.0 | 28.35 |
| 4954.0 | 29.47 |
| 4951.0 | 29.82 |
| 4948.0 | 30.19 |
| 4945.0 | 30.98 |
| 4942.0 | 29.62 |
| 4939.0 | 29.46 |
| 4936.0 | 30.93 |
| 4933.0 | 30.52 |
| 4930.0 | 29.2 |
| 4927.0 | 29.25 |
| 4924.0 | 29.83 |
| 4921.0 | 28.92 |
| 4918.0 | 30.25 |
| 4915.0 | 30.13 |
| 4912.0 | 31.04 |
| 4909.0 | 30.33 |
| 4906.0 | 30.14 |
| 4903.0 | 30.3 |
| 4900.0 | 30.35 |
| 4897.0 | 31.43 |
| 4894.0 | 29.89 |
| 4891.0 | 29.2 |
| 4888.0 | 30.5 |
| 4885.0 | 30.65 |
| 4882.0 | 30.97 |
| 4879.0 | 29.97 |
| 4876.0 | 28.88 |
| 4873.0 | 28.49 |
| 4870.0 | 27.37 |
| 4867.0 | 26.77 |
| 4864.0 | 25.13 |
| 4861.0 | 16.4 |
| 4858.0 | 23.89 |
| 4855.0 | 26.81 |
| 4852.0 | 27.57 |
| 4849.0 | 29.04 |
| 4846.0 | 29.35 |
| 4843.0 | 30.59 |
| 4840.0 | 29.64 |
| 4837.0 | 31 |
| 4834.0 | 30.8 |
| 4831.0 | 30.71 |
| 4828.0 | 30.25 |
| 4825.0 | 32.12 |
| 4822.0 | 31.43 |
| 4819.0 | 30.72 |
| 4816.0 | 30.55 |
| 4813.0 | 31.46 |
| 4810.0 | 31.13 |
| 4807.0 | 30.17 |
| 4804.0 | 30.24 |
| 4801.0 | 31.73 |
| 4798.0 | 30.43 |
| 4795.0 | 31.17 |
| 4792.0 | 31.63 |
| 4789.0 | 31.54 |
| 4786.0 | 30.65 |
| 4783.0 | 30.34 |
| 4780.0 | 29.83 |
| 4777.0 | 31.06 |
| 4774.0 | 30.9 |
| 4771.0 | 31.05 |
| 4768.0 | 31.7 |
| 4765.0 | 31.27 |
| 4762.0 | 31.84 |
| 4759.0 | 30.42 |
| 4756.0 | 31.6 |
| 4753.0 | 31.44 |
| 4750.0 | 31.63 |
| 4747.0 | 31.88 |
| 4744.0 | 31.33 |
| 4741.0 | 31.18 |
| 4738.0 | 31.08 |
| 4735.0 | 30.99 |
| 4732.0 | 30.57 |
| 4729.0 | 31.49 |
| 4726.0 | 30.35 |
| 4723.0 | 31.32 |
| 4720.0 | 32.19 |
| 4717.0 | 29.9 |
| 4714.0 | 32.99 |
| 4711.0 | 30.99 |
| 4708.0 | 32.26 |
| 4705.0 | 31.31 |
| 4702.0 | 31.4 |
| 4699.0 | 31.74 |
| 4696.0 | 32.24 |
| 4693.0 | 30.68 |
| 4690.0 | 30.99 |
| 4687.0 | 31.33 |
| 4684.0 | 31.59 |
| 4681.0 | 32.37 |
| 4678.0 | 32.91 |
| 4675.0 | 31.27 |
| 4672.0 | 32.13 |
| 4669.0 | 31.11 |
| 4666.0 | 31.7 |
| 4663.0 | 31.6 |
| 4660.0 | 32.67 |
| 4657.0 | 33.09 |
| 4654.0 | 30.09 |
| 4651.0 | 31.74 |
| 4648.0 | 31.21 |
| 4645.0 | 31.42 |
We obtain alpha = 30.8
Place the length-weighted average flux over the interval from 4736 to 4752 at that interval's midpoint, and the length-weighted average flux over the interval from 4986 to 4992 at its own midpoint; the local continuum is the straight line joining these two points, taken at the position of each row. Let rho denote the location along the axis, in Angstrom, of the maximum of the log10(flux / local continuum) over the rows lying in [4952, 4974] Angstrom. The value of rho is 4969.0 Angstrom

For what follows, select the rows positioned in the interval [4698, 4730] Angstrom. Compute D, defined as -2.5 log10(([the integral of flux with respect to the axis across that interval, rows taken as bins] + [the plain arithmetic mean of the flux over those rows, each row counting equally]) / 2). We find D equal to -6.79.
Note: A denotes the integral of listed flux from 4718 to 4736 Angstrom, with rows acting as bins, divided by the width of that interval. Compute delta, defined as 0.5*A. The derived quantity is 15.6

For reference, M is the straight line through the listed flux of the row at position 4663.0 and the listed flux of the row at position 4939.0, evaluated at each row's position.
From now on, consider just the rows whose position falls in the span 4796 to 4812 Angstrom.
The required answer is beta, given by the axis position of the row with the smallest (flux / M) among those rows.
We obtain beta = 4807.0 Angstrom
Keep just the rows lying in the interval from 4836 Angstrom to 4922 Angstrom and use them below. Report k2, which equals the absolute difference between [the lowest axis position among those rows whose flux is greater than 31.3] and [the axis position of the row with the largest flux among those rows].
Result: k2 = 0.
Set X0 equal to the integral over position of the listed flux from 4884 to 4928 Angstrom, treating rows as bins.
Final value 1327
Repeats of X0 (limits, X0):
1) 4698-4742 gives 1378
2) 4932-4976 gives 1317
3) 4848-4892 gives 1206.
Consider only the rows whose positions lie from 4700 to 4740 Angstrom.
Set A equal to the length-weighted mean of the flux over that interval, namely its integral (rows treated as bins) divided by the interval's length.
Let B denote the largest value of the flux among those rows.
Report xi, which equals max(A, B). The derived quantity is 33.0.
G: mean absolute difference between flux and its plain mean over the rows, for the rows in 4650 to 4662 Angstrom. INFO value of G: 0.98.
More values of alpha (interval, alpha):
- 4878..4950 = 30.2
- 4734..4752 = 31.4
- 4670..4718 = 31.6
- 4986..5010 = 29.9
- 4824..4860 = 29.1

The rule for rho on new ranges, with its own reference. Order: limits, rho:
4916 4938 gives 4936.0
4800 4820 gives 4801.0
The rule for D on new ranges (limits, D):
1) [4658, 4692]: -6.86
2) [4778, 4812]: -6.83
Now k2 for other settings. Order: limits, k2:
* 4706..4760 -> 6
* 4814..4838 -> 3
